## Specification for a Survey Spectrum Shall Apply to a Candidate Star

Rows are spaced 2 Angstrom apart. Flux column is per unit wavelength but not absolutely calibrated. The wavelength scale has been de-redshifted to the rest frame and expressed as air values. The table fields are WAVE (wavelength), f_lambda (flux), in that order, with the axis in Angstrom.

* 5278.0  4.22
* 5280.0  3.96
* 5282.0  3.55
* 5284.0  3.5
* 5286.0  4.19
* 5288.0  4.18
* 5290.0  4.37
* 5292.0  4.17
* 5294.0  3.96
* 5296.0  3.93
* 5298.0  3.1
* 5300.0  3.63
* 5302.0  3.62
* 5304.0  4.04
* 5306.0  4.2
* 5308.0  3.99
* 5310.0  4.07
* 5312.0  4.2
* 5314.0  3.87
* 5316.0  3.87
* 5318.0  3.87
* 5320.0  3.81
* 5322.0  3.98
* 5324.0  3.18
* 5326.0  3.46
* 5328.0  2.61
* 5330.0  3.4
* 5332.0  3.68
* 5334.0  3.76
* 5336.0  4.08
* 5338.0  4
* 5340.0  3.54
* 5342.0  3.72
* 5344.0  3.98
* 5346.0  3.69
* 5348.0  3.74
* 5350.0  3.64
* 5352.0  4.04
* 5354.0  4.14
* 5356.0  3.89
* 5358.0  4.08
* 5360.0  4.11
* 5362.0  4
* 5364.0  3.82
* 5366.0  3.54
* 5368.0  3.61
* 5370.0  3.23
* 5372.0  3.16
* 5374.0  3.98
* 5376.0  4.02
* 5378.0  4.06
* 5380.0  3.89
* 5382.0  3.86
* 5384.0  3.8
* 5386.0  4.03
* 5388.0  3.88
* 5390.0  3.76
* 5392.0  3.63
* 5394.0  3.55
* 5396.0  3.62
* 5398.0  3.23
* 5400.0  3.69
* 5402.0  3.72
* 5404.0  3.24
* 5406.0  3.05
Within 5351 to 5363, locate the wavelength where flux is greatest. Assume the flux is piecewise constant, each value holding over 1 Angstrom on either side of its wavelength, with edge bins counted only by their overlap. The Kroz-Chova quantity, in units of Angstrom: 5354.0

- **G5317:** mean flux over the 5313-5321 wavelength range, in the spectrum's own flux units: 3.9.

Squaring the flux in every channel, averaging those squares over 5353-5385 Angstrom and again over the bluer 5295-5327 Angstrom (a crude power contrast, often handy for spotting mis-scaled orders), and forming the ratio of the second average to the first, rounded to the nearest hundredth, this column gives 0.99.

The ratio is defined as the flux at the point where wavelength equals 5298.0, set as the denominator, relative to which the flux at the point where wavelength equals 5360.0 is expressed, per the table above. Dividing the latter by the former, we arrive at 1.33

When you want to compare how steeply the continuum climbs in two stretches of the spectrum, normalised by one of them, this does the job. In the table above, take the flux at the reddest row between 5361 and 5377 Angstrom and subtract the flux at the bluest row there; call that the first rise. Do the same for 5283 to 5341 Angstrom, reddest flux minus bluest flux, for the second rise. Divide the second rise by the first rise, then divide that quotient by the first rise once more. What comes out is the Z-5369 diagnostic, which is 100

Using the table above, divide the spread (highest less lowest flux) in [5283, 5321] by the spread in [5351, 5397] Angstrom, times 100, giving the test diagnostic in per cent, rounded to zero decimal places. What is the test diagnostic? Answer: 130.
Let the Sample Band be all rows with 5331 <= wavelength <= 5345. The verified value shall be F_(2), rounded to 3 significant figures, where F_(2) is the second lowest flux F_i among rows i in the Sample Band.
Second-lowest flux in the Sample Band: 3.68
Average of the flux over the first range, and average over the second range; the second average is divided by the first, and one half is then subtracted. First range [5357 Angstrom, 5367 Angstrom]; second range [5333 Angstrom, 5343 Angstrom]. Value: 0.477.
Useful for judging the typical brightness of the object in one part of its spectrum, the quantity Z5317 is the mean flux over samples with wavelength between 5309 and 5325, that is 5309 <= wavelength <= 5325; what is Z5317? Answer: 3.86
